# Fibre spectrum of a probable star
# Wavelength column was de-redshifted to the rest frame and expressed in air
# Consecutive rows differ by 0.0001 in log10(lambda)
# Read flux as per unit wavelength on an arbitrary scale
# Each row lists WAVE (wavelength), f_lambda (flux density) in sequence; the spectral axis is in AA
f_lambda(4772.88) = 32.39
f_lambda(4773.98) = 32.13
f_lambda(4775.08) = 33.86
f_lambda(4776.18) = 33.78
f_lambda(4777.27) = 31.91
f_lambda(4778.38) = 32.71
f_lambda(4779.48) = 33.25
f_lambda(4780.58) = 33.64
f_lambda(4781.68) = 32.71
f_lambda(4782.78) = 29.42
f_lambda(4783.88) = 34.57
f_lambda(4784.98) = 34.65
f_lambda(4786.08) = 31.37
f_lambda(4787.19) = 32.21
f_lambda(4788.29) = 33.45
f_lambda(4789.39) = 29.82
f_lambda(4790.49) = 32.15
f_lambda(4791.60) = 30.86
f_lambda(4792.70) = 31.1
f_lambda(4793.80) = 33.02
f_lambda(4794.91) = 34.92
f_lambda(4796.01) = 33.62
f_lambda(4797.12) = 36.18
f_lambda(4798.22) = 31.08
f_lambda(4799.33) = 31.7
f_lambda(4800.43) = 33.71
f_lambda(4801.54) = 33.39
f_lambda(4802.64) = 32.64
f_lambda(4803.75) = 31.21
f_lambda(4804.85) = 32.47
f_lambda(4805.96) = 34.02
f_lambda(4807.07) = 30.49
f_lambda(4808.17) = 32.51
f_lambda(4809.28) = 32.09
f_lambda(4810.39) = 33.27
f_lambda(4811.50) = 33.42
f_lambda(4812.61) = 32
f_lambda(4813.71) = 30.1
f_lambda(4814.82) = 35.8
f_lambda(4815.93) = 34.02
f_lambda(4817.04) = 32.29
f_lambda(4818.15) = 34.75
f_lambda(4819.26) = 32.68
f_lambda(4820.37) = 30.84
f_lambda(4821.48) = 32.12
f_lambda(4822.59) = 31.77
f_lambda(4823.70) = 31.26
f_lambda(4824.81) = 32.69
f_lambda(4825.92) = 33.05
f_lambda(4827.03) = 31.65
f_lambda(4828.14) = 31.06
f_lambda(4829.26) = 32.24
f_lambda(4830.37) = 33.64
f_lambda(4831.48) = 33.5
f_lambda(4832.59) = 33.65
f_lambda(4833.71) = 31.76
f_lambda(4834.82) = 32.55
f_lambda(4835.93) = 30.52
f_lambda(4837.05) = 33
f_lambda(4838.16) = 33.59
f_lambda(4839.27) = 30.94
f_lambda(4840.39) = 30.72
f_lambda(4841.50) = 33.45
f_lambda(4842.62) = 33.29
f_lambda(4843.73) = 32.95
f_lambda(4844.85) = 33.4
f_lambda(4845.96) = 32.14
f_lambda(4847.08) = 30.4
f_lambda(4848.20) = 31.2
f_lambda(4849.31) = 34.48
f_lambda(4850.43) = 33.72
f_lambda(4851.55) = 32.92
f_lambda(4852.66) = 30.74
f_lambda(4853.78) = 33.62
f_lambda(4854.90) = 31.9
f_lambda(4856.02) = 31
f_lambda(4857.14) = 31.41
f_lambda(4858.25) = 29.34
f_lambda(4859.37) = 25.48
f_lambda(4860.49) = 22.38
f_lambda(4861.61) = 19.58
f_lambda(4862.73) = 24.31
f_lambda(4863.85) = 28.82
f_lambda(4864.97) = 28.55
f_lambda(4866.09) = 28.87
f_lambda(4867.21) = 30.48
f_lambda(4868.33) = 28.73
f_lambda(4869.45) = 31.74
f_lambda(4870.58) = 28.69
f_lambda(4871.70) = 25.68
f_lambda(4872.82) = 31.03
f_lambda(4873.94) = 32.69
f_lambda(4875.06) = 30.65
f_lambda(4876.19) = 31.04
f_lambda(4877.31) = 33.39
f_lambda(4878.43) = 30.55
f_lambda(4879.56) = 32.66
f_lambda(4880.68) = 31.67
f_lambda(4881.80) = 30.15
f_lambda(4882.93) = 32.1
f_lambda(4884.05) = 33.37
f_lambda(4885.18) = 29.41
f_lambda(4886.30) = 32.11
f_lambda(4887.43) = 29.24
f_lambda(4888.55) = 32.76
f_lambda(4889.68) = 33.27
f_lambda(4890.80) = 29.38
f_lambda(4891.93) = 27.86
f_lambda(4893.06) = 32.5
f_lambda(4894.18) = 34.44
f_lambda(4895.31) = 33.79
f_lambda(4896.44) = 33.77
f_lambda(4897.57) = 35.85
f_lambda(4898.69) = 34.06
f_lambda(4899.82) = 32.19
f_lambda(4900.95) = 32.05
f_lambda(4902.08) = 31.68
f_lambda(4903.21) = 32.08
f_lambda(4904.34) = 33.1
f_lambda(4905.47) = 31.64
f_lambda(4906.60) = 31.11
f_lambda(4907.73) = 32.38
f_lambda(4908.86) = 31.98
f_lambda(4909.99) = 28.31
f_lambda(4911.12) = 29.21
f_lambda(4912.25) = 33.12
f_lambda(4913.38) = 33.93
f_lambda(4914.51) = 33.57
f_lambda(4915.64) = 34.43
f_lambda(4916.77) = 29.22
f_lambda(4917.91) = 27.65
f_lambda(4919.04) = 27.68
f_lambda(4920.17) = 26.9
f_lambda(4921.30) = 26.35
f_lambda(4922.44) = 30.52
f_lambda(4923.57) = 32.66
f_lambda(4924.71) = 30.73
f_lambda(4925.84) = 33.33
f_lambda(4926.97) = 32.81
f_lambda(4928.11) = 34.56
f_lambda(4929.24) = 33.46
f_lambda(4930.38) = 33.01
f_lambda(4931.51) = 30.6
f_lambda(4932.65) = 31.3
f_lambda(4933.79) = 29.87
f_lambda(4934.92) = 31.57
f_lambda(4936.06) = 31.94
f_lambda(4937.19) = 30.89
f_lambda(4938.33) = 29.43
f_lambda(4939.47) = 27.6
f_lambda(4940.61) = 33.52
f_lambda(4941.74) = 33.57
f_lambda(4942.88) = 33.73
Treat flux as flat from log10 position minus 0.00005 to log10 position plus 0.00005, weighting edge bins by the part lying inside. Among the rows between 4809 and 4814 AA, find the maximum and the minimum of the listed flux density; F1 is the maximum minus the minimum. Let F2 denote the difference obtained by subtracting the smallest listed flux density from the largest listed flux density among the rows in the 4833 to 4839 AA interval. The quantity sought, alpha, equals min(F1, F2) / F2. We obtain 1.00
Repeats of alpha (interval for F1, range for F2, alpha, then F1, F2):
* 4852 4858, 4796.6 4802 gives 0.56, 2.9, 5.1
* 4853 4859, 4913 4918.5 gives 0.63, 4.3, 6.8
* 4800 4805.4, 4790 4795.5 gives 0.62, 2.5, 4.1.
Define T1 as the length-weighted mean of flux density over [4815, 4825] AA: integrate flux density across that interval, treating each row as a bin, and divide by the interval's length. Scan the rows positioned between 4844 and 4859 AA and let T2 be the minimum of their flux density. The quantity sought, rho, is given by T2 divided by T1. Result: 0.900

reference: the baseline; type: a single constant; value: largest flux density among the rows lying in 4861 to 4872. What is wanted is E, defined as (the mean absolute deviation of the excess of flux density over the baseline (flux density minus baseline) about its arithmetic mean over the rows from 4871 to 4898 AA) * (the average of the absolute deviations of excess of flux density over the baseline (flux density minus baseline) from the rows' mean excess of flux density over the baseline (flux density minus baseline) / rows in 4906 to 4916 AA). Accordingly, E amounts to 2.94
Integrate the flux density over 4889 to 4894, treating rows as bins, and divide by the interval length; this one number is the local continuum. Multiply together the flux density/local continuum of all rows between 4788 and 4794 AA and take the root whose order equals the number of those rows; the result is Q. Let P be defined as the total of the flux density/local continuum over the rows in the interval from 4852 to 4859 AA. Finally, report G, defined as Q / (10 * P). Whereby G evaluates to 0.0169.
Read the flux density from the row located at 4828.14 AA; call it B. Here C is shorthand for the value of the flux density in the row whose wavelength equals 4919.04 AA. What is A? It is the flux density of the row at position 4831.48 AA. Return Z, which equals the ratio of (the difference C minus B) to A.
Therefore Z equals -0.101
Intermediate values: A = 33.5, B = 31.06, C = 27.68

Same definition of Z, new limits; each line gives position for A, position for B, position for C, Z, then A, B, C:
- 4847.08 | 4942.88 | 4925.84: -0.013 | 30.4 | 33.73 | 33.33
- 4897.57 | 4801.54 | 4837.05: -0.011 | 35.85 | 33.39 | 33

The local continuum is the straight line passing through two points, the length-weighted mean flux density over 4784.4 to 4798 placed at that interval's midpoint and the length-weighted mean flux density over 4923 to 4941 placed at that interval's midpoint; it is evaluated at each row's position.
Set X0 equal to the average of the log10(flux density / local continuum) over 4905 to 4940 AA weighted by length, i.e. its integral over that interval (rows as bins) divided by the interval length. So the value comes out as -0.011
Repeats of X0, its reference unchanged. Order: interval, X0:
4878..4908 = 0.000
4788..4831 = -0.001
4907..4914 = -0.006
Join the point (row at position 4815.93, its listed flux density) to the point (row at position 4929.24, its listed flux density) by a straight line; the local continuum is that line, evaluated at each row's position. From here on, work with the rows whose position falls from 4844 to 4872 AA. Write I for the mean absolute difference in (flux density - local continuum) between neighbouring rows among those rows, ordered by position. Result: 2.1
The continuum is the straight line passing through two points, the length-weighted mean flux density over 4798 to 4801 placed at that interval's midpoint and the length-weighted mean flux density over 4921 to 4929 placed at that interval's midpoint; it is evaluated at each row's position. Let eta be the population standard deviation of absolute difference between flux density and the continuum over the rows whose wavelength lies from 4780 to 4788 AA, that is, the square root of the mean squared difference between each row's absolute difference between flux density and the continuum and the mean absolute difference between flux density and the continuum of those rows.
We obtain 1.0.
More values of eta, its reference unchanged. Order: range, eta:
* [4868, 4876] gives 2.0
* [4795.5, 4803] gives 1.1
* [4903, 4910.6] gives 1.1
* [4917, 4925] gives 1.8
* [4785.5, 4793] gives 0.8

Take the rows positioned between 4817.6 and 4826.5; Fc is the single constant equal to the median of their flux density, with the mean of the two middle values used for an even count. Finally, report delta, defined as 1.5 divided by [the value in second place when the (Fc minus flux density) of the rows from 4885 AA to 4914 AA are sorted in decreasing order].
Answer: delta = 0.37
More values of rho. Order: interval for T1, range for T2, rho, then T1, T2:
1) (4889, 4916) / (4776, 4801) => 0.911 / 32.3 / 29.42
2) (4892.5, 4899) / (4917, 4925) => 0.773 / 34.1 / 26.35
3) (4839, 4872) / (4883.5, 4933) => 0.877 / 30.0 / 26.35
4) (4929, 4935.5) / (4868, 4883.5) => 0.815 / 31.5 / 25.68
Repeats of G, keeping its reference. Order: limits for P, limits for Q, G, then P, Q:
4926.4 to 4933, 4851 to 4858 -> 0.0163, 6.30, 1.03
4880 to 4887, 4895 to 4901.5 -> 0.0178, 6.07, 1.08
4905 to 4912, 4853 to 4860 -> 0.0164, 5.94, 0.98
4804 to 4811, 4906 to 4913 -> 0.0159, 6.27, 1.00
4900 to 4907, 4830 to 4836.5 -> 0.0170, 6.16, 1.05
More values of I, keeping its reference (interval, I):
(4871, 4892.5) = 2.3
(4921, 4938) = 1.6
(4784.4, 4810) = 1.8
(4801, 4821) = 1.8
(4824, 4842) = 1.2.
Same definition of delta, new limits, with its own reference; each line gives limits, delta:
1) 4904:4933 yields 0.27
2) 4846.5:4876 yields 0.15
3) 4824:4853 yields 0.80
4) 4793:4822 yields 0.79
